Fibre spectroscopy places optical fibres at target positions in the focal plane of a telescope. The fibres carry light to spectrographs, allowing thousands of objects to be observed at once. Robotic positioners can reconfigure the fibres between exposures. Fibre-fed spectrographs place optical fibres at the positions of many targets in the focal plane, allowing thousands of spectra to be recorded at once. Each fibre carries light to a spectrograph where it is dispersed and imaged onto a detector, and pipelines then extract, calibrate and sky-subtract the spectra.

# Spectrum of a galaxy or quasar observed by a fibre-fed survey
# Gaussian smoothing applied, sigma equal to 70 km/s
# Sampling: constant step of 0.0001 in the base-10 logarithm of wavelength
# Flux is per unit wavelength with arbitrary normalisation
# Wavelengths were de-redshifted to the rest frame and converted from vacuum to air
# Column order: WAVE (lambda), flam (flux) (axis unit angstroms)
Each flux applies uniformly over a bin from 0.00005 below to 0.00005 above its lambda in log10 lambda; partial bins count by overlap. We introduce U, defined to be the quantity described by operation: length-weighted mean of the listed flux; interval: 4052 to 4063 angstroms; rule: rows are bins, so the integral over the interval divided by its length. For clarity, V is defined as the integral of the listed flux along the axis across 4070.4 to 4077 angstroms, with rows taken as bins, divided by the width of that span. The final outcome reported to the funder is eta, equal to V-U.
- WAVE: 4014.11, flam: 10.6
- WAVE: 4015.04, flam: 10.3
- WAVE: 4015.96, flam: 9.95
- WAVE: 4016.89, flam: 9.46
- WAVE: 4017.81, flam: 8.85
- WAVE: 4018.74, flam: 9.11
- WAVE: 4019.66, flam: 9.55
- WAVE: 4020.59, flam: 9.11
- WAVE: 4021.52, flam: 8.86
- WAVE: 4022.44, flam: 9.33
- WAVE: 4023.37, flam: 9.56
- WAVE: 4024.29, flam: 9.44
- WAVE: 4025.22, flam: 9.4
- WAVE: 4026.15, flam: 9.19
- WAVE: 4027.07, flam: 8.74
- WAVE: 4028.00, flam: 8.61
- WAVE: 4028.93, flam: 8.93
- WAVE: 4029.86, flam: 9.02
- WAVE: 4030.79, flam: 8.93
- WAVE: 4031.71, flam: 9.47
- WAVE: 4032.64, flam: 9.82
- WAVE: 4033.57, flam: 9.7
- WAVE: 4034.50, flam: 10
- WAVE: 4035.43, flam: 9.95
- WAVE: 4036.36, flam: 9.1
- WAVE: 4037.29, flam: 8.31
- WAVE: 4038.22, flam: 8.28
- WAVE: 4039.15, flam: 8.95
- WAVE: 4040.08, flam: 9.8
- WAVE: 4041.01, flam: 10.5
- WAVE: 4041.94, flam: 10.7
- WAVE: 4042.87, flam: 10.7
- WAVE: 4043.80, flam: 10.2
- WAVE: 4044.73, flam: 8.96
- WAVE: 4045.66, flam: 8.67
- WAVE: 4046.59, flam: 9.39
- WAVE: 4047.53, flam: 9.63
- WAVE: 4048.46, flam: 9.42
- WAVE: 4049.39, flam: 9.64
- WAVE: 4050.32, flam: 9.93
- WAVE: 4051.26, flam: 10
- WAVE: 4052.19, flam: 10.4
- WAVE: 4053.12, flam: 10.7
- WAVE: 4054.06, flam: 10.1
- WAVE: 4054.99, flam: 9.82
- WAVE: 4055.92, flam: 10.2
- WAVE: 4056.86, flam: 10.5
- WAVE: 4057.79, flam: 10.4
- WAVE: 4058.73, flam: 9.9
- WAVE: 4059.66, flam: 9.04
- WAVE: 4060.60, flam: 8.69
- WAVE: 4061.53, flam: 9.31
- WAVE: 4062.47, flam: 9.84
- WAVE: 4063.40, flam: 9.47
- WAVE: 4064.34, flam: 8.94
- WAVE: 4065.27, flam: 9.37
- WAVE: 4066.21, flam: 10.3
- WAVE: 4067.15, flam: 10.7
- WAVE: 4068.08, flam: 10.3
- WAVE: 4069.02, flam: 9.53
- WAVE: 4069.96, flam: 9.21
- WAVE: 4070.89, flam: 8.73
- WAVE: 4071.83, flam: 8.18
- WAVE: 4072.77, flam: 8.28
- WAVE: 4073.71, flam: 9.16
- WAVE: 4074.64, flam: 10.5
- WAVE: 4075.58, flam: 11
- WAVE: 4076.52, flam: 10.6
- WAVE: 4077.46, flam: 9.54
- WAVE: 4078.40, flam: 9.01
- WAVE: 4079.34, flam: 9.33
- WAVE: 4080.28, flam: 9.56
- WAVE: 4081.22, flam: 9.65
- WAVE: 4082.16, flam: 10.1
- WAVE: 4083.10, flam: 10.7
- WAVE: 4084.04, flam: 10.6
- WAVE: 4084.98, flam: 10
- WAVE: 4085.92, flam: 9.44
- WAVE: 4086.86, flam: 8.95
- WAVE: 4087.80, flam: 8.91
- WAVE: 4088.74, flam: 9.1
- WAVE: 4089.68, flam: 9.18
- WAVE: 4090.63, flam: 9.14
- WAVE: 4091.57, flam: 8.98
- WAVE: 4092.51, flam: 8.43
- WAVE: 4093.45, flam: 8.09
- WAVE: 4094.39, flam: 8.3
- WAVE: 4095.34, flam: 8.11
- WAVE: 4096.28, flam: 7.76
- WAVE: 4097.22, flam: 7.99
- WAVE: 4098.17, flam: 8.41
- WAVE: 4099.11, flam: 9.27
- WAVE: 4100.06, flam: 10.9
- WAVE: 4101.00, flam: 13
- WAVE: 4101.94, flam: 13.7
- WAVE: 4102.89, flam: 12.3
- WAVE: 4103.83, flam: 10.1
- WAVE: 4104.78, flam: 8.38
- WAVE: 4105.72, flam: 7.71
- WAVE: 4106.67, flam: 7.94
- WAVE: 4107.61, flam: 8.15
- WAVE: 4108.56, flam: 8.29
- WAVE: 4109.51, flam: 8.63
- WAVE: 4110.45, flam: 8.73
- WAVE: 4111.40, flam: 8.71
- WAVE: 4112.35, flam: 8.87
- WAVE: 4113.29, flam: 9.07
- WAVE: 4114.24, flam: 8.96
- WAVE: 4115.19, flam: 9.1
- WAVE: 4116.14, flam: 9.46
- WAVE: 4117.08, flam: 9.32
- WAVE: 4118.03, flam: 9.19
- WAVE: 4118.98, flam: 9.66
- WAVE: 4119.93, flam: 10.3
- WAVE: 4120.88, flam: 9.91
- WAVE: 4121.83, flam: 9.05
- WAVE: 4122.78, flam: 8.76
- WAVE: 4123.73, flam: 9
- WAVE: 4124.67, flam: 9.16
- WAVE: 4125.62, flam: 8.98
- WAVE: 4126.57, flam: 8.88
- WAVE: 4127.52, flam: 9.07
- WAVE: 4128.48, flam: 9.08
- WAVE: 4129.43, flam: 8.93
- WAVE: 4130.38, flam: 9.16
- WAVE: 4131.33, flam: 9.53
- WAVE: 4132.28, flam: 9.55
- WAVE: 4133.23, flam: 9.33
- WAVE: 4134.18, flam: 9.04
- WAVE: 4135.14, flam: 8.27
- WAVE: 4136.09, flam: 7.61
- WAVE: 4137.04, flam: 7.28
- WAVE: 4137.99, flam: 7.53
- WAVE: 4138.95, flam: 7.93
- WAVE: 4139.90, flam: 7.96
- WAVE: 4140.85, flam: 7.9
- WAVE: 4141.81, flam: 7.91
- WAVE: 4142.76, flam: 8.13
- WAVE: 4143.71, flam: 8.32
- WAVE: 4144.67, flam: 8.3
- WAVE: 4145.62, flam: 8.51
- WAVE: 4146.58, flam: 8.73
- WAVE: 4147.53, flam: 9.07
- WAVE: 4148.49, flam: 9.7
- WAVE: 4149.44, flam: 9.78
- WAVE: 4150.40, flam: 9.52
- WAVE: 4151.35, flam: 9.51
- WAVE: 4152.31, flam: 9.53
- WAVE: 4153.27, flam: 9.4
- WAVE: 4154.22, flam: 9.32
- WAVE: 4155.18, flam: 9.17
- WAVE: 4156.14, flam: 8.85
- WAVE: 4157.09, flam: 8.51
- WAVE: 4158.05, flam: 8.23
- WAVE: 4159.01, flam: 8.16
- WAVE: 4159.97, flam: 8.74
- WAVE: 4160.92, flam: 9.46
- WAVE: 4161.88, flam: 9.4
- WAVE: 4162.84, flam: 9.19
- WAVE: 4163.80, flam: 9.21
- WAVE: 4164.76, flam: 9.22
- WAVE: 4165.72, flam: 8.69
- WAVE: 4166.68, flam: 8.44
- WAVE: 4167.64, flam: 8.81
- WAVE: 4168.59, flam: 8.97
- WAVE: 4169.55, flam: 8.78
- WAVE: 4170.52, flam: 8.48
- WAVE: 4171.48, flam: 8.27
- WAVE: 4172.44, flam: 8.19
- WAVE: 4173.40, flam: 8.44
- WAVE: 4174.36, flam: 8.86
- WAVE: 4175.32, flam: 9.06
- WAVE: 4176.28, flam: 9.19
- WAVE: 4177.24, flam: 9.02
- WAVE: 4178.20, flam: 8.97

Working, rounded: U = 9.9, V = 9.50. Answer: -0.4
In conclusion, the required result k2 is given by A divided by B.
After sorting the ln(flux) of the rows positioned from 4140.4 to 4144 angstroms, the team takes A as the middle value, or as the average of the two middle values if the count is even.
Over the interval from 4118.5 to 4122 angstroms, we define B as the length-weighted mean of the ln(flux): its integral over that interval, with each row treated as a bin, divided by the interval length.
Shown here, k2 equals 0.91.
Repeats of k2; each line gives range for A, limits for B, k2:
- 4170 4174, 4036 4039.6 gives 0.98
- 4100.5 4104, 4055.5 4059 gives 1.09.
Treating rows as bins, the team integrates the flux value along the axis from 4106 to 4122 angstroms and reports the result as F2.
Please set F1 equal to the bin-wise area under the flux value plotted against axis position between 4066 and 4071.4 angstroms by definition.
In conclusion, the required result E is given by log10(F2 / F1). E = 0.4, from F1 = 53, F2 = 144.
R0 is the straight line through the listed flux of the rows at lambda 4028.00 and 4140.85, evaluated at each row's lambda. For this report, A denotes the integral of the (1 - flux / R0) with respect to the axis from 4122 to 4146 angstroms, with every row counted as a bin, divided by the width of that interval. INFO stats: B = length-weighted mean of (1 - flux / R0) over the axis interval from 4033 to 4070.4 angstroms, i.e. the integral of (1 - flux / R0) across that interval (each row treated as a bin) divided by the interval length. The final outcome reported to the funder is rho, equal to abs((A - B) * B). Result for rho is 0.0103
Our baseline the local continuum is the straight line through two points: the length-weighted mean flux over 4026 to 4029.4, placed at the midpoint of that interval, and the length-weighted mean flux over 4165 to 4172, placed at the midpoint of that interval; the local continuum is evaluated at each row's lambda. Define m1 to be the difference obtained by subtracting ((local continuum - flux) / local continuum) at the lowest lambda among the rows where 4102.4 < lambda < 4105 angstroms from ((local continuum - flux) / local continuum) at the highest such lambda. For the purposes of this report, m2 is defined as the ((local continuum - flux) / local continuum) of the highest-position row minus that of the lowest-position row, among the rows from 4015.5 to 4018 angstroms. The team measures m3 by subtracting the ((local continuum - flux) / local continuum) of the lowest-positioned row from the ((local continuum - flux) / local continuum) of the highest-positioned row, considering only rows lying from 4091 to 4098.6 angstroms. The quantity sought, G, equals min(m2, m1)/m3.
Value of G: 1.9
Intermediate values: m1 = 0.4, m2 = 0.12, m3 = 0.06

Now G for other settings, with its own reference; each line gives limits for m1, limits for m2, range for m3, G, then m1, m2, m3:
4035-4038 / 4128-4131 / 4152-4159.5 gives -0.1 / 0.2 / -0.01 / 0.16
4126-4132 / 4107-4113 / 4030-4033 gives 0.8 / -0.1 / -0.08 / -0.10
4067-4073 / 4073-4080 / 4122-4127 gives 1.4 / 0.3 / -0.02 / -0.01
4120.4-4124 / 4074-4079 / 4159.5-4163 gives -2.0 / 0.1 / 0.17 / -0.05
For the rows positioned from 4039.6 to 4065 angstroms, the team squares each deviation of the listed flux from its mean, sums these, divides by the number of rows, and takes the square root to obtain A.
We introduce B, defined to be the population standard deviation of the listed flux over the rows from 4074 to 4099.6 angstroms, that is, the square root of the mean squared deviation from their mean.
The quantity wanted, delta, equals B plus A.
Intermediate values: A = 0.6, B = 0.88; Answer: 1.49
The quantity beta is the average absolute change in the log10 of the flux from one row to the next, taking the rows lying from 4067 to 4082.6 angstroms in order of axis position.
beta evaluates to 0.024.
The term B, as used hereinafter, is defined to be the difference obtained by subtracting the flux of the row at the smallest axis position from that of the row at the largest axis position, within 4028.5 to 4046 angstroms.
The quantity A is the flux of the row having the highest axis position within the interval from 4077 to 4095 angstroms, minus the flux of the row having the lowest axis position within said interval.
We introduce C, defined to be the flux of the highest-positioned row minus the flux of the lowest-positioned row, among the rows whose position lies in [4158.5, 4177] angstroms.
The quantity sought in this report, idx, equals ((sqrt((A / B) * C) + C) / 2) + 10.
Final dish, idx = 11.6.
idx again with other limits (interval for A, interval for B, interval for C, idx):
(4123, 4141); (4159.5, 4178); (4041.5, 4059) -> 10.5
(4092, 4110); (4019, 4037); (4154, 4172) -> 9.8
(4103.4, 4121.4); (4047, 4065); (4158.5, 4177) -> 10.8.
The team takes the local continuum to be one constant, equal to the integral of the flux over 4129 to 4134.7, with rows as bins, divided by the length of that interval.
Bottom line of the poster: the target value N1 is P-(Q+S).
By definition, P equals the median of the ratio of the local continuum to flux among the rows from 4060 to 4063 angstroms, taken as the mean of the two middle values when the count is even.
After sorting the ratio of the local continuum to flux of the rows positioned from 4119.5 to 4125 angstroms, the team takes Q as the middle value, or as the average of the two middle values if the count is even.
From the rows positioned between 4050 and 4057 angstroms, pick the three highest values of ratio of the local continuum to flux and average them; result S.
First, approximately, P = 0.99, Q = 1.02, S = 0.93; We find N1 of -0.96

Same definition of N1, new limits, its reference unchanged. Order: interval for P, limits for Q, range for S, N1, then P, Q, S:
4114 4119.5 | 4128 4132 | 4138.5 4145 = -1.18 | 1.00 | 1.01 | 1.17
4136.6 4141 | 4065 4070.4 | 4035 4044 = -0.85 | 1.17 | 0.93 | 1.09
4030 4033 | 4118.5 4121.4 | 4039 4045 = -0.96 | 0.98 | 0.93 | 1.00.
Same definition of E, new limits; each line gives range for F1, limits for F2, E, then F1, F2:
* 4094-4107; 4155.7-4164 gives -0.2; 125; 73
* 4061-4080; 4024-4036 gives -0.2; 182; 112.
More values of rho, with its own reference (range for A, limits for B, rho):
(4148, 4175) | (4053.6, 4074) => 0.0020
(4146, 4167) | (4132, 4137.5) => 0.0066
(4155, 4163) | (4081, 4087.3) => 0.0140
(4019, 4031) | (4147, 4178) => 0.0152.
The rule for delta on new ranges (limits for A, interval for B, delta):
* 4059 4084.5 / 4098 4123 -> 2.20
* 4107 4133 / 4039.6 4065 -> 1.05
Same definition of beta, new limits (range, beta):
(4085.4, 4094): 0.012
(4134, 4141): 0.019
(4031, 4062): 0.019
